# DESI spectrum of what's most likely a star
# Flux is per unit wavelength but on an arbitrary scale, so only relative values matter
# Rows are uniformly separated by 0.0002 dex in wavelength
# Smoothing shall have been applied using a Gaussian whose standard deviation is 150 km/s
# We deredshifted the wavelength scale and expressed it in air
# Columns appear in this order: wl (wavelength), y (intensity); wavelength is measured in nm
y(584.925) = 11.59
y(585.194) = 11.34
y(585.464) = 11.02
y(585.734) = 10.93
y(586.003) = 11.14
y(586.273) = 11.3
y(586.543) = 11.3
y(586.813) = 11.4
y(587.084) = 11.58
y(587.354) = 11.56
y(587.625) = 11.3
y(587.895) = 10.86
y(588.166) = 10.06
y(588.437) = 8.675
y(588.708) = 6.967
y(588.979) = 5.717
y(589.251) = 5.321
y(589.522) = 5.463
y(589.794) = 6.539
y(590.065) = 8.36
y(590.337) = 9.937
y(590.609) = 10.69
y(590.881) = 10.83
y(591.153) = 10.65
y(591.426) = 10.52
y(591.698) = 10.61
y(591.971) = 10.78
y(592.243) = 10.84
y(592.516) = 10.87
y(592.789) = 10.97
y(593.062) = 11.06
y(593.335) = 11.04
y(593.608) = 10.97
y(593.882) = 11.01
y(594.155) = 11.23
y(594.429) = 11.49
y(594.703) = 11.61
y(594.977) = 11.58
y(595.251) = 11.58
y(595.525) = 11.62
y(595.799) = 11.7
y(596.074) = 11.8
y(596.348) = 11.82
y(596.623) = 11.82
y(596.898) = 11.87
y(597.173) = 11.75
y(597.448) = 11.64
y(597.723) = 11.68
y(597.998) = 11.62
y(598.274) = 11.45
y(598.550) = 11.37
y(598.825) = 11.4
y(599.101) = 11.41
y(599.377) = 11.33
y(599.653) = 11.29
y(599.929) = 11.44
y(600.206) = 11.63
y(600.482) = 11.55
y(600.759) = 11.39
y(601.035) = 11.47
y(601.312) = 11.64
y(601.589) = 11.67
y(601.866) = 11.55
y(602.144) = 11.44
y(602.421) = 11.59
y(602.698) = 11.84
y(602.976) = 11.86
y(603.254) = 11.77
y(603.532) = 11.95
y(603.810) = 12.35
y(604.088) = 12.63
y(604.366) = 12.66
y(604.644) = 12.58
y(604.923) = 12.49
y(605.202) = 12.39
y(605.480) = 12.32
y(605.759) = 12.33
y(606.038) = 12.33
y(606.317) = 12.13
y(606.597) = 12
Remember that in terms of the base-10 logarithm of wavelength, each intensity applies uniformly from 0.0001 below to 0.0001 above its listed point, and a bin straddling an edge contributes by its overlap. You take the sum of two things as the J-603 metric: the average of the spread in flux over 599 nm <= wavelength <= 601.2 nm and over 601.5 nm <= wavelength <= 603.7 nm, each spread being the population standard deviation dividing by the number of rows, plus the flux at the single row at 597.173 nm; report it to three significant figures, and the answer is 11.9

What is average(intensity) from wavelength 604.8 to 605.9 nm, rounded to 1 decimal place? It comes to 12.4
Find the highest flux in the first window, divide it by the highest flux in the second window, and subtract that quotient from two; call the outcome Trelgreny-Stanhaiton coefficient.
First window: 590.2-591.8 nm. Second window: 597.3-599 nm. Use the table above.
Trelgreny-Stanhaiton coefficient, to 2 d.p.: 1.07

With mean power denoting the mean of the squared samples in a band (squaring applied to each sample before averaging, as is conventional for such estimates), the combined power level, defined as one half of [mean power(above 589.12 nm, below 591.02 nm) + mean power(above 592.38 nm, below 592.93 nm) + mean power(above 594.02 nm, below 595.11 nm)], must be 161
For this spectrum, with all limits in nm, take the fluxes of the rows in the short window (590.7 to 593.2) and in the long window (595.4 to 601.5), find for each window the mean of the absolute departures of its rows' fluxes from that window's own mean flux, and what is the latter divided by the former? 1.1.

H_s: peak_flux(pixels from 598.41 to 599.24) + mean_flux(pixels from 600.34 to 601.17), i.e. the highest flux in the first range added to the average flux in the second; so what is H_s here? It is 22.9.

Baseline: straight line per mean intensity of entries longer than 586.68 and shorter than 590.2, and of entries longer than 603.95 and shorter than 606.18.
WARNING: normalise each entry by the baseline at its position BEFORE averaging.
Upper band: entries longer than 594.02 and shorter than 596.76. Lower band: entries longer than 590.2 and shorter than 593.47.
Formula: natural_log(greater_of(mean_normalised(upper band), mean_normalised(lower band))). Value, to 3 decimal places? 0.121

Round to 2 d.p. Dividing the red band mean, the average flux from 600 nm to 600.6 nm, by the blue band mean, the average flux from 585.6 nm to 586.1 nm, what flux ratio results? 1.05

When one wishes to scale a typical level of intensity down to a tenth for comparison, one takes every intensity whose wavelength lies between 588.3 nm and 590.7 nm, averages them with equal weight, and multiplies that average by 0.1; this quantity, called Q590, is 0.75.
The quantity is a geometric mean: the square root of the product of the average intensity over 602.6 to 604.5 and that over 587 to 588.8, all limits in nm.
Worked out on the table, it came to 11.1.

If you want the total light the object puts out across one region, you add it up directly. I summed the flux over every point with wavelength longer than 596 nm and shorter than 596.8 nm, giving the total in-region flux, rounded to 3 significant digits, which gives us 35.4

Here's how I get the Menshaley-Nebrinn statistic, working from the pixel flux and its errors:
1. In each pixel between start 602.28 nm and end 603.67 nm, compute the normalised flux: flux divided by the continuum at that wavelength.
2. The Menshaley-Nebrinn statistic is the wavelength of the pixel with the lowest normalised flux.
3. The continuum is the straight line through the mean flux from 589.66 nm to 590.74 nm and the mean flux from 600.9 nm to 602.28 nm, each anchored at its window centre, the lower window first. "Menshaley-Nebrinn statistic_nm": 603.254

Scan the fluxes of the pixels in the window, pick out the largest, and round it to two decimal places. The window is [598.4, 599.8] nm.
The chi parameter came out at 11.41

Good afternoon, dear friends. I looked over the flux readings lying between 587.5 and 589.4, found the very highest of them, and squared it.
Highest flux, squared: 128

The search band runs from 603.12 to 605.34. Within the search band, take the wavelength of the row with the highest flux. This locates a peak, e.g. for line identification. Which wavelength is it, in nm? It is 604.366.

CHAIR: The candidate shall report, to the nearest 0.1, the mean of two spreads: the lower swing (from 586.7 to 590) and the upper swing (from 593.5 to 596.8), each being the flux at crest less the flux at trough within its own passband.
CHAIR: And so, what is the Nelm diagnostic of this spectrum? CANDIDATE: 3.6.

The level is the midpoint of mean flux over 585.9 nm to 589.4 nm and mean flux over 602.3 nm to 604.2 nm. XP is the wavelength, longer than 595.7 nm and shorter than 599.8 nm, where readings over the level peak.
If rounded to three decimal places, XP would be 596.898 nm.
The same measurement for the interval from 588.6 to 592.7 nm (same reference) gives 592.516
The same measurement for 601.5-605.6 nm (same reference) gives 604.366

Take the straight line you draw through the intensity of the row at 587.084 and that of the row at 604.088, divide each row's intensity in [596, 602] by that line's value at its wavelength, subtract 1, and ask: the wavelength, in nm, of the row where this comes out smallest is 599.653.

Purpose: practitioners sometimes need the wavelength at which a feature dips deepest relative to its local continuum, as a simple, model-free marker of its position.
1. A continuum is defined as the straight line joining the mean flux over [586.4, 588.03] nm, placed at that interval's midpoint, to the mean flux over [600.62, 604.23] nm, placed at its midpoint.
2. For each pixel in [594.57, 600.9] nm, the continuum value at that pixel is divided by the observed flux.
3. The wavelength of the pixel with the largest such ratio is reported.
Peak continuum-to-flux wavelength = 599.653 nm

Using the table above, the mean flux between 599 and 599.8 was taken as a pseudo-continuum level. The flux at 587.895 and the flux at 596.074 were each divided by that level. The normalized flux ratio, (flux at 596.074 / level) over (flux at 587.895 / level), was 1.09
